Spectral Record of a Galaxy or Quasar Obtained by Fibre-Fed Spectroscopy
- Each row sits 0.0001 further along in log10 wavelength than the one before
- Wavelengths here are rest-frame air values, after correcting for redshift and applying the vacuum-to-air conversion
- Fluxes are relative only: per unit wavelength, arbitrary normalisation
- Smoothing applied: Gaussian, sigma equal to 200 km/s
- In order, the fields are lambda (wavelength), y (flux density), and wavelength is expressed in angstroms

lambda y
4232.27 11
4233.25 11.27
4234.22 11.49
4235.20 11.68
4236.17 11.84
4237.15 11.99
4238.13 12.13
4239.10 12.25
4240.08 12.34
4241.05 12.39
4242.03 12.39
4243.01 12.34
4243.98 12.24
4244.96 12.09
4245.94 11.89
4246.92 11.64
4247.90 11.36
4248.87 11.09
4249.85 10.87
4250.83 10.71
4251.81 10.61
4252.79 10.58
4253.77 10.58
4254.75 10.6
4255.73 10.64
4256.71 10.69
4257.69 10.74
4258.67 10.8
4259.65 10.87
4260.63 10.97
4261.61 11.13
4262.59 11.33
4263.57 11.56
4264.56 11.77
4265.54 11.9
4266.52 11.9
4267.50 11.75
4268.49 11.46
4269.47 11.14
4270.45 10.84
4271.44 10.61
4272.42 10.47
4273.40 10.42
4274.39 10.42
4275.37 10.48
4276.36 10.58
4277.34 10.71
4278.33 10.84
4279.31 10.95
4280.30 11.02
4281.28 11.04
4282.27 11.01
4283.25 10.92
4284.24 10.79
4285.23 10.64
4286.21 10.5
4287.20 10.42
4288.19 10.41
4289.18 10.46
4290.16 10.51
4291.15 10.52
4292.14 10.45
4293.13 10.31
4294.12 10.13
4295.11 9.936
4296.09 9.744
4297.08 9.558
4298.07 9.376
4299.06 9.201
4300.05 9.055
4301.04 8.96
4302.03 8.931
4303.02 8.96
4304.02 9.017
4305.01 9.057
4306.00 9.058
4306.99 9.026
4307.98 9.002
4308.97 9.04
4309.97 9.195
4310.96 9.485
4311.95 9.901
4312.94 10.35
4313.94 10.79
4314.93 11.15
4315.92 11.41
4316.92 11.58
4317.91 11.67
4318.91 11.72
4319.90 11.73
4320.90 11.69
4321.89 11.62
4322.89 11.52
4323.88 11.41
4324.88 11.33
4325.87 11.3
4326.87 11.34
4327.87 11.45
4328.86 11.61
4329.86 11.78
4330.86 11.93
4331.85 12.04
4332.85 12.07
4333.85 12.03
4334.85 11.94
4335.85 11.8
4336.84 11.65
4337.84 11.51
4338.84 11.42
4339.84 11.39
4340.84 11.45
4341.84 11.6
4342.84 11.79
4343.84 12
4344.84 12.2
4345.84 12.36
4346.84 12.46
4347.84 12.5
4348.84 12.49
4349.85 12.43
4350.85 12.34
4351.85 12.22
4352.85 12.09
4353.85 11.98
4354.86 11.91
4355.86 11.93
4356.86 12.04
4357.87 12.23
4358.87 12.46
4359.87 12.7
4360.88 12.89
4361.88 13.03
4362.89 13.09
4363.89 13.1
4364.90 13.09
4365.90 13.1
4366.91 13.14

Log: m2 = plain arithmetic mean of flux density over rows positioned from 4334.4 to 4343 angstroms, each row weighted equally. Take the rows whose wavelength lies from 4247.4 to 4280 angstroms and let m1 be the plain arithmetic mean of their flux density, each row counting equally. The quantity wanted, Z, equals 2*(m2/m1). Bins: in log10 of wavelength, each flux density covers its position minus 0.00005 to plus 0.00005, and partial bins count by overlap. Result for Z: 2.1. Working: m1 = 11.0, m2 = 11.6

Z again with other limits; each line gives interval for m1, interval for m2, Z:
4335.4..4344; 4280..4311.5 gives 1.7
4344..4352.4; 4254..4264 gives 1.8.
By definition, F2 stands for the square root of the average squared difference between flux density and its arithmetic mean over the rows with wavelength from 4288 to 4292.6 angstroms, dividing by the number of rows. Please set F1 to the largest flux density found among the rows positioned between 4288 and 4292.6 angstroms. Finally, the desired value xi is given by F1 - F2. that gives 10.5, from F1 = 10.52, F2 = 0.04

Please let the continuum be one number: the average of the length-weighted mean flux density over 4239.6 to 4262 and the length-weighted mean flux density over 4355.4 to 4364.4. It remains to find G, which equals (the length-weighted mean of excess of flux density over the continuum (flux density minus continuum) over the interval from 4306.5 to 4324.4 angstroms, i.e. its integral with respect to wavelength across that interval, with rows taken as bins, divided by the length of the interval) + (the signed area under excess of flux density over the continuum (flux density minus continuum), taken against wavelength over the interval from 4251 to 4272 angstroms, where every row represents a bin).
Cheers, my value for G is -20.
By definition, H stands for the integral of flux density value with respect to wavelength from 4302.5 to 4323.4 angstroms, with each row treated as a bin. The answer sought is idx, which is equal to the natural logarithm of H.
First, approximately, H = 216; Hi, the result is 5.37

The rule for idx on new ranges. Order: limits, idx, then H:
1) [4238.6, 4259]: 5.45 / 232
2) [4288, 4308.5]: 5.28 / 197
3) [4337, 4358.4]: 5.55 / 257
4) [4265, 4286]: 5.44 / 230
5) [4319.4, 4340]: 5.48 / 240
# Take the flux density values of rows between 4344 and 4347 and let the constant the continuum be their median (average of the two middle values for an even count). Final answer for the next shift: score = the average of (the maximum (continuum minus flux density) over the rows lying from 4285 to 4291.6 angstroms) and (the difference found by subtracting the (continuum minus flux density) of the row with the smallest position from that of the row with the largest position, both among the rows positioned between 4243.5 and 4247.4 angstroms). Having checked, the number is 1.3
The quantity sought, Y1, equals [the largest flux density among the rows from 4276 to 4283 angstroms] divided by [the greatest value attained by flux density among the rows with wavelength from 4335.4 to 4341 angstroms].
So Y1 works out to 0.94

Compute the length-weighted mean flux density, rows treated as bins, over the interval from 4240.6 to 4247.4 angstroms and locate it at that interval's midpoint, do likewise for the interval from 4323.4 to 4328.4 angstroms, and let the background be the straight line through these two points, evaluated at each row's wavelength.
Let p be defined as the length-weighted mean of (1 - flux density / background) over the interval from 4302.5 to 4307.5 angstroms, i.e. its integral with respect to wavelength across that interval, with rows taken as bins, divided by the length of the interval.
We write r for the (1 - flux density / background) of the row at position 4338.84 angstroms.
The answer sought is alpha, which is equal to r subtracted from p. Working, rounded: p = 0.22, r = -0.02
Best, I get 0.23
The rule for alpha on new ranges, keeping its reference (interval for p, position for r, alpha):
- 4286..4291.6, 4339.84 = 0.12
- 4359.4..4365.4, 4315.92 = -0.18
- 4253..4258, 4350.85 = 0.22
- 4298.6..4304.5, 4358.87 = 0.35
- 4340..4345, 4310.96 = -0.22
